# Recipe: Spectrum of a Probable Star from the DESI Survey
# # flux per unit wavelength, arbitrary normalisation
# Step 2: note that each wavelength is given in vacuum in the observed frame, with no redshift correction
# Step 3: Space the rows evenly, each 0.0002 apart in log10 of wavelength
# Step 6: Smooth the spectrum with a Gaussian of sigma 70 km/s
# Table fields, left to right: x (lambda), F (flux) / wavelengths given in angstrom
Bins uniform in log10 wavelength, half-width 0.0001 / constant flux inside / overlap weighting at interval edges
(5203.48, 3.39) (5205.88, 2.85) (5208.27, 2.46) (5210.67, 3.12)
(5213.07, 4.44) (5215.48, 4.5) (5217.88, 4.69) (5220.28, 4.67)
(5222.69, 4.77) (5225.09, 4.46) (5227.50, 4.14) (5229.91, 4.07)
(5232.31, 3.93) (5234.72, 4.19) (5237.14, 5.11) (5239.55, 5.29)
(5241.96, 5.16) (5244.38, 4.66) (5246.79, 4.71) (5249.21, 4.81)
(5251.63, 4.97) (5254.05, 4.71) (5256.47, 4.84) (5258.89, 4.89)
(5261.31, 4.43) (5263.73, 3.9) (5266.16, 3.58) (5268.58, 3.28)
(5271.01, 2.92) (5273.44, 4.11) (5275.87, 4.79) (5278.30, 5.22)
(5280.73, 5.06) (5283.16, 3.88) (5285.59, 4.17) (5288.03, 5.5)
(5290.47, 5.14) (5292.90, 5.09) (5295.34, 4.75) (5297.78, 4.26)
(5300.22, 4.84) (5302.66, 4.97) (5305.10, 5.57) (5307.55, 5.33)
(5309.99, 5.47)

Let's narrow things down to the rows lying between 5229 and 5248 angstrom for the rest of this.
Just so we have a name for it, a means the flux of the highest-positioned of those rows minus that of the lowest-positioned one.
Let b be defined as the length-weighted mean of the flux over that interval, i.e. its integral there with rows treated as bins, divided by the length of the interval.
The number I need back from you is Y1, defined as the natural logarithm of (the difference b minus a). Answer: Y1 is 1.39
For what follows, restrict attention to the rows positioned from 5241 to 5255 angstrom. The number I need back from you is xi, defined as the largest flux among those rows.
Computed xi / 5.16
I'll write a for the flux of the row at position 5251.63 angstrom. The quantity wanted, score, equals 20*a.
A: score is 99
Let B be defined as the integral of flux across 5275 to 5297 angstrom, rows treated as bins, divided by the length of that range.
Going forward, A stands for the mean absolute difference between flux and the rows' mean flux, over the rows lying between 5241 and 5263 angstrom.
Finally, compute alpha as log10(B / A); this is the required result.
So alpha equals 1.50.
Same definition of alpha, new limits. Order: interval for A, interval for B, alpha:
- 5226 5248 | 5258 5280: 0.97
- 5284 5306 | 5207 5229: 1.05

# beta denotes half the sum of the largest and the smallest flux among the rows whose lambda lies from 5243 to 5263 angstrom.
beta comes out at 4.7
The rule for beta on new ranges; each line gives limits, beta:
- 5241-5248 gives 4.9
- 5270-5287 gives 4.1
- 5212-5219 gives 4.6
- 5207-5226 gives 3.6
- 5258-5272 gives 3.9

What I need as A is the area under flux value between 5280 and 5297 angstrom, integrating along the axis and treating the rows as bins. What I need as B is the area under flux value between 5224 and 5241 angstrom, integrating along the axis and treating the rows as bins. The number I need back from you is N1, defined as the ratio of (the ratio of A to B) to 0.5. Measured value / 2.1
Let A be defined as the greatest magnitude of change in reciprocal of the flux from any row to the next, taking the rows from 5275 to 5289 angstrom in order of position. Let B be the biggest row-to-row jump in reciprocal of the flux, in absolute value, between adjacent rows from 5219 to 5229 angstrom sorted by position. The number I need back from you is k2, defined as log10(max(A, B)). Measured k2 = -1.2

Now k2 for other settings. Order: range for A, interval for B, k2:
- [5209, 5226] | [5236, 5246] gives -1.0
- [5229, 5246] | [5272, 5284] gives -1.2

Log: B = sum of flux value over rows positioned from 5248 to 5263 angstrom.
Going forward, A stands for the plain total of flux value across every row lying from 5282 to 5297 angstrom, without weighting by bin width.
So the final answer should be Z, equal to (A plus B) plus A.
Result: 86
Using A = 28.53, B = 29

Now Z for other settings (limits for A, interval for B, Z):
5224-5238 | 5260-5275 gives 74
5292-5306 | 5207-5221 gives 83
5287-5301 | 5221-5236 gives 85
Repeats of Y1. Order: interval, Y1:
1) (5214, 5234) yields 1.60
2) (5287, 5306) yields 1.60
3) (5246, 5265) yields 1.70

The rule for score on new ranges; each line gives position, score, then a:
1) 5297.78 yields 85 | 4.26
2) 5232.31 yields 79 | 3.93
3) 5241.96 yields 103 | 5.16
